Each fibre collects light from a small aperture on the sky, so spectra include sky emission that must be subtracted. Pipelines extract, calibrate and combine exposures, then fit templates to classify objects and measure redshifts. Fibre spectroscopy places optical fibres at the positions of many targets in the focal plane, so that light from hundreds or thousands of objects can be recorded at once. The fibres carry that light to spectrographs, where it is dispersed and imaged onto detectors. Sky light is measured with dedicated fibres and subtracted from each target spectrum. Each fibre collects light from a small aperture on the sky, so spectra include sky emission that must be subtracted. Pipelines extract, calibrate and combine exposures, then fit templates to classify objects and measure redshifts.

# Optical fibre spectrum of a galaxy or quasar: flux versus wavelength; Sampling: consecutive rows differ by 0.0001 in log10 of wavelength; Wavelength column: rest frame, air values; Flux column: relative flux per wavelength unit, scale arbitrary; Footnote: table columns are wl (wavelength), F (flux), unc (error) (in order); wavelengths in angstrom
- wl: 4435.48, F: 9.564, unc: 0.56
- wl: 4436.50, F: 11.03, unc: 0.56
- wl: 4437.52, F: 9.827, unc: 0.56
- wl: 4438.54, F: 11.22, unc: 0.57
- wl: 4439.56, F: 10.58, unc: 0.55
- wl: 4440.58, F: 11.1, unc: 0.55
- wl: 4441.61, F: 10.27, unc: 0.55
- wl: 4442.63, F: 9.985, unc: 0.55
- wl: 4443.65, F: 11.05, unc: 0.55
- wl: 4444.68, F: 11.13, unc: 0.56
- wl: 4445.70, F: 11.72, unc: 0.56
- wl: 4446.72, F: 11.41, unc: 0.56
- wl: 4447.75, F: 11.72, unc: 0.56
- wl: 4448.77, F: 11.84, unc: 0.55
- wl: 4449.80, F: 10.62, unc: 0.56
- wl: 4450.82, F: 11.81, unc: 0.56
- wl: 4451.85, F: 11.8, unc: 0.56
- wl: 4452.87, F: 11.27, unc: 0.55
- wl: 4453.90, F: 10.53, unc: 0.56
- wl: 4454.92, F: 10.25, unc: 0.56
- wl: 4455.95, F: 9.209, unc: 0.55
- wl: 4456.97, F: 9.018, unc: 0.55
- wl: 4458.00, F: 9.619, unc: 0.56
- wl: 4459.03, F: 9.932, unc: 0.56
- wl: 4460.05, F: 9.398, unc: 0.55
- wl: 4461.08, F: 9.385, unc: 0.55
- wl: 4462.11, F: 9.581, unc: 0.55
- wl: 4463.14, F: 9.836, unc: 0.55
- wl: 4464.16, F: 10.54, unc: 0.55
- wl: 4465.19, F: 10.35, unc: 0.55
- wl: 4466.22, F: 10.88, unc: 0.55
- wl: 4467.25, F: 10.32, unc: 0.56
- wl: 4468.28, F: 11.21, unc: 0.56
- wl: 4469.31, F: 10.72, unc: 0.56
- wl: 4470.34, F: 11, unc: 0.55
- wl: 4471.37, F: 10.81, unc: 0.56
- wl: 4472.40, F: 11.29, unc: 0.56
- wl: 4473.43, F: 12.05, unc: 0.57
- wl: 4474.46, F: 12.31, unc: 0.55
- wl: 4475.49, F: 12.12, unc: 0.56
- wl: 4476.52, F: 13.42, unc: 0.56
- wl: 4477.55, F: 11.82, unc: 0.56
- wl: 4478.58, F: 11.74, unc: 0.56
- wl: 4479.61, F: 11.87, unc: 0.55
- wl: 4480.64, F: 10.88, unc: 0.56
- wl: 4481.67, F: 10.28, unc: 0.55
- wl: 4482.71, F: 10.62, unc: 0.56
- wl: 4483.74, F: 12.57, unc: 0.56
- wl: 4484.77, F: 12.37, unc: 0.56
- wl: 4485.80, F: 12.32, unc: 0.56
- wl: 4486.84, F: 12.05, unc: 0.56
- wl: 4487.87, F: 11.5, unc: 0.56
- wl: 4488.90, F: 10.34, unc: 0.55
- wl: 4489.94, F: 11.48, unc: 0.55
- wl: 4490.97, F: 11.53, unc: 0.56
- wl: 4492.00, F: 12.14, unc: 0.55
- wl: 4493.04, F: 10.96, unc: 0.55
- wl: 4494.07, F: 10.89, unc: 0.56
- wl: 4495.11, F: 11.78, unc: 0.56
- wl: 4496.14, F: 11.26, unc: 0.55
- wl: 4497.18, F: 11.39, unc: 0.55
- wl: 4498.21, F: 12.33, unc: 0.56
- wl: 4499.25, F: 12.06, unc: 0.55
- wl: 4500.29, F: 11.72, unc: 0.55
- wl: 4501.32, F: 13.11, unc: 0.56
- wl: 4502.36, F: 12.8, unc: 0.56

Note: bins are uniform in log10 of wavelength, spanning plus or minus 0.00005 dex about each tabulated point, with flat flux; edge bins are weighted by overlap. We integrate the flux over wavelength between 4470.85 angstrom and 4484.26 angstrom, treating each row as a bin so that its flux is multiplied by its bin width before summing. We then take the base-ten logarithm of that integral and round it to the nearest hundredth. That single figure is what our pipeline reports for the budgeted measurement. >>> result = 2.19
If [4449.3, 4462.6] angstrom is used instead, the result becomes 2.13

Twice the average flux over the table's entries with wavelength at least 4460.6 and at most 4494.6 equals 22.5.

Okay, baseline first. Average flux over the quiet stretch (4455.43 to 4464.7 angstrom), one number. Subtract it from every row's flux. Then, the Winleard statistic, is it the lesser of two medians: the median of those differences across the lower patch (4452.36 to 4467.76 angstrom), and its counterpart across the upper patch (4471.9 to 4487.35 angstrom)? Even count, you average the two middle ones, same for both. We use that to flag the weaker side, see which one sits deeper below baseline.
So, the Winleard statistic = 0.32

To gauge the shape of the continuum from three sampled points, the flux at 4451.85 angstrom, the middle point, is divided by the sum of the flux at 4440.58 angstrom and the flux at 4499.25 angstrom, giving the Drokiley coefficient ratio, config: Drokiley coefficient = 0.509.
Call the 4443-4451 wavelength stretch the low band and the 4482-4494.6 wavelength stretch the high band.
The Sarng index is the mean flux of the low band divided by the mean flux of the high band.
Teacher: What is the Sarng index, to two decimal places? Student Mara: 0.99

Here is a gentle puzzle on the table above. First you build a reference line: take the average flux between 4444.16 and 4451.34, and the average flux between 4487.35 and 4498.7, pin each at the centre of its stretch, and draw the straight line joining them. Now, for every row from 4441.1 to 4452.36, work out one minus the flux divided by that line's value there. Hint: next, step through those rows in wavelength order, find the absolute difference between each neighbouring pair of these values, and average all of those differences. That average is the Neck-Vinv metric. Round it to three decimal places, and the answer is 0.045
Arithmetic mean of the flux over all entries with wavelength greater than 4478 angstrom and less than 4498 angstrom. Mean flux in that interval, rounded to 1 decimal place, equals 11.5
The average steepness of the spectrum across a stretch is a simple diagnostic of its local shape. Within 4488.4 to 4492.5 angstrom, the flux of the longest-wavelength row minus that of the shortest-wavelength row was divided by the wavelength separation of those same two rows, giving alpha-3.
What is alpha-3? 0.58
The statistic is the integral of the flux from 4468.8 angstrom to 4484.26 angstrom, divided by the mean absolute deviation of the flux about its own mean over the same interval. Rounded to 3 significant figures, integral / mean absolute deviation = 250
